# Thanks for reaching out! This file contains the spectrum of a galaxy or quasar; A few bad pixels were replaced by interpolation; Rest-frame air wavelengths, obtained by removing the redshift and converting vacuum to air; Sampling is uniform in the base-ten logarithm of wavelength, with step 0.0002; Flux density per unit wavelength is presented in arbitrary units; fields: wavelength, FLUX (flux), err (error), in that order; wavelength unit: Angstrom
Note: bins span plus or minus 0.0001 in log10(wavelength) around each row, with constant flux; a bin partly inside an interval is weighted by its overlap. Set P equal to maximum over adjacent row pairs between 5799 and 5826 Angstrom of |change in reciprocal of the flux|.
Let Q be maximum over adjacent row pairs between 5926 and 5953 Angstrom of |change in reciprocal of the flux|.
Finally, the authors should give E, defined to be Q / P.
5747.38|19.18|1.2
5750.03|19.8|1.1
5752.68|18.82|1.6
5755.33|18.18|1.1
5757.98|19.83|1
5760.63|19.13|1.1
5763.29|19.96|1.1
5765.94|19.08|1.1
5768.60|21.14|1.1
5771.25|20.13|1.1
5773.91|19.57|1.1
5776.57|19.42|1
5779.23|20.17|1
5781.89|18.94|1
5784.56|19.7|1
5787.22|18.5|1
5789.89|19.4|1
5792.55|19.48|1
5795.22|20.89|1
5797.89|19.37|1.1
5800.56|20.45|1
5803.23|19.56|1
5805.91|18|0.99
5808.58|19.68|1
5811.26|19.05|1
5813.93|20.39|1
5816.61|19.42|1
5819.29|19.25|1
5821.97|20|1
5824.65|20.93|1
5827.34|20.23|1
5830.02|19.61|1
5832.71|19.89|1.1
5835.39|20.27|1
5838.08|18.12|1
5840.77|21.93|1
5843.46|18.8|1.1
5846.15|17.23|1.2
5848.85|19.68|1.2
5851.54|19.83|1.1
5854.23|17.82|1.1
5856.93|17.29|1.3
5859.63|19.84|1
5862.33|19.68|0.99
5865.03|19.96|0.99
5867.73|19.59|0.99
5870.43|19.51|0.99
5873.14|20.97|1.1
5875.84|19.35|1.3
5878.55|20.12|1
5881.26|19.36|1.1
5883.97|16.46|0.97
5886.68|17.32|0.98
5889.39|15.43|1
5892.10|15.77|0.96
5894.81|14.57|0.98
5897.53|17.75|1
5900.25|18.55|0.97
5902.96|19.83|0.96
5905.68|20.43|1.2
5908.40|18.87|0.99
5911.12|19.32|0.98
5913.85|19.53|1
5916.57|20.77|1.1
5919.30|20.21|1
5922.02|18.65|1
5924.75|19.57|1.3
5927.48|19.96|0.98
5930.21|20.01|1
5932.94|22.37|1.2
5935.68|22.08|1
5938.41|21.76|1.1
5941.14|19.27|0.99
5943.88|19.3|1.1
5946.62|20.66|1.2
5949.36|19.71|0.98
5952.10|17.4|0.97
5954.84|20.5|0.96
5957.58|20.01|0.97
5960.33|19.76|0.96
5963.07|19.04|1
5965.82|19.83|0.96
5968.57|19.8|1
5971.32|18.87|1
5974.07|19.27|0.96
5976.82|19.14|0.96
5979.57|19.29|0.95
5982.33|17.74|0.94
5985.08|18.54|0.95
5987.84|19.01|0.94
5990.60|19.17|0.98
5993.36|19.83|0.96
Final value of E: 1.42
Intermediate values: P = 0.0047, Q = 0.0067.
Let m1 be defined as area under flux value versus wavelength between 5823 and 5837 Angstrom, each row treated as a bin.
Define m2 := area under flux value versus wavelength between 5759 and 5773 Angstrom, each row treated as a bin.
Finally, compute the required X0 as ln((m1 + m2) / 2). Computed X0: 5.64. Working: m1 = 282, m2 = 278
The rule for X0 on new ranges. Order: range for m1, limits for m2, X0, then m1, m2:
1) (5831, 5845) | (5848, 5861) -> 5.56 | 277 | 245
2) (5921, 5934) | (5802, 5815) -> 5.55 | 261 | 251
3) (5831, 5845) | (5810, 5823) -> 5.58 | 277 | 255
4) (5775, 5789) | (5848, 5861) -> 5.55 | 271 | 245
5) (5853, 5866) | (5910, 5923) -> 5.53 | 246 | 257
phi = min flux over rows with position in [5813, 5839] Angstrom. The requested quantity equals 18.12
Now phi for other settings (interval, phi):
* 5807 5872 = 17.23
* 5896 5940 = 17.75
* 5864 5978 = 14.57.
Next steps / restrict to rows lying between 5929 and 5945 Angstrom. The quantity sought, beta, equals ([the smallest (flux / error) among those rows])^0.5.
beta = 4.2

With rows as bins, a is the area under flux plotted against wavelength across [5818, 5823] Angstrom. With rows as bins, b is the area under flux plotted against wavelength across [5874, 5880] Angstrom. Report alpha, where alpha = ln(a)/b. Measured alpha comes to 0.039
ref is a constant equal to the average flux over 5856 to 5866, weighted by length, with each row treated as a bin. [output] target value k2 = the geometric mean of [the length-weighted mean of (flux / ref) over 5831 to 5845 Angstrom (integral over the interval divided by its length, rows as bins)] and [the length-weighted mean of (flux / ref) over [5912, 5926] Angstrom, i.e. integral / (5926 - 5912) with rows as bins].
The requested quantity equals 1.03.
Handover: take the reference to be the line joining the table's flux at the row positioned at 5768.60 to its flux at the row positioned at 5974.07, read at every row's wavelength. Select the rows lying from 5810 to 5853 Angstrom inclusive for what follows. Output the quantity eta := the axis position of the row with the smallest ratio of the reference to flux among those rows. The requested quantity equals 5840.77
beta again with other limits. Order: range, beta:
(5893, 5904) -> 3.9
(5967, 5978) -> 4.3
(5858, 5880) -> 3.9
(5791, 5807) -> 4.2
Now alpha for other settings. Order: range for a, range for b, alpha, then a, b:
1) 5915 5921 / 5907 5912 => 0.050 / 122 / 95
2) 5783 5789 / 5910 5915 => 0.049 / 115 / 97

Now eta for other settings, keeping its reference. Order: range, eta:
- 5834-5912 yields 5840.77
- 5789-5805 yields 5795.22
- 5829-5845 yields 5840.77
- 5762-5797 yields 5768.60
